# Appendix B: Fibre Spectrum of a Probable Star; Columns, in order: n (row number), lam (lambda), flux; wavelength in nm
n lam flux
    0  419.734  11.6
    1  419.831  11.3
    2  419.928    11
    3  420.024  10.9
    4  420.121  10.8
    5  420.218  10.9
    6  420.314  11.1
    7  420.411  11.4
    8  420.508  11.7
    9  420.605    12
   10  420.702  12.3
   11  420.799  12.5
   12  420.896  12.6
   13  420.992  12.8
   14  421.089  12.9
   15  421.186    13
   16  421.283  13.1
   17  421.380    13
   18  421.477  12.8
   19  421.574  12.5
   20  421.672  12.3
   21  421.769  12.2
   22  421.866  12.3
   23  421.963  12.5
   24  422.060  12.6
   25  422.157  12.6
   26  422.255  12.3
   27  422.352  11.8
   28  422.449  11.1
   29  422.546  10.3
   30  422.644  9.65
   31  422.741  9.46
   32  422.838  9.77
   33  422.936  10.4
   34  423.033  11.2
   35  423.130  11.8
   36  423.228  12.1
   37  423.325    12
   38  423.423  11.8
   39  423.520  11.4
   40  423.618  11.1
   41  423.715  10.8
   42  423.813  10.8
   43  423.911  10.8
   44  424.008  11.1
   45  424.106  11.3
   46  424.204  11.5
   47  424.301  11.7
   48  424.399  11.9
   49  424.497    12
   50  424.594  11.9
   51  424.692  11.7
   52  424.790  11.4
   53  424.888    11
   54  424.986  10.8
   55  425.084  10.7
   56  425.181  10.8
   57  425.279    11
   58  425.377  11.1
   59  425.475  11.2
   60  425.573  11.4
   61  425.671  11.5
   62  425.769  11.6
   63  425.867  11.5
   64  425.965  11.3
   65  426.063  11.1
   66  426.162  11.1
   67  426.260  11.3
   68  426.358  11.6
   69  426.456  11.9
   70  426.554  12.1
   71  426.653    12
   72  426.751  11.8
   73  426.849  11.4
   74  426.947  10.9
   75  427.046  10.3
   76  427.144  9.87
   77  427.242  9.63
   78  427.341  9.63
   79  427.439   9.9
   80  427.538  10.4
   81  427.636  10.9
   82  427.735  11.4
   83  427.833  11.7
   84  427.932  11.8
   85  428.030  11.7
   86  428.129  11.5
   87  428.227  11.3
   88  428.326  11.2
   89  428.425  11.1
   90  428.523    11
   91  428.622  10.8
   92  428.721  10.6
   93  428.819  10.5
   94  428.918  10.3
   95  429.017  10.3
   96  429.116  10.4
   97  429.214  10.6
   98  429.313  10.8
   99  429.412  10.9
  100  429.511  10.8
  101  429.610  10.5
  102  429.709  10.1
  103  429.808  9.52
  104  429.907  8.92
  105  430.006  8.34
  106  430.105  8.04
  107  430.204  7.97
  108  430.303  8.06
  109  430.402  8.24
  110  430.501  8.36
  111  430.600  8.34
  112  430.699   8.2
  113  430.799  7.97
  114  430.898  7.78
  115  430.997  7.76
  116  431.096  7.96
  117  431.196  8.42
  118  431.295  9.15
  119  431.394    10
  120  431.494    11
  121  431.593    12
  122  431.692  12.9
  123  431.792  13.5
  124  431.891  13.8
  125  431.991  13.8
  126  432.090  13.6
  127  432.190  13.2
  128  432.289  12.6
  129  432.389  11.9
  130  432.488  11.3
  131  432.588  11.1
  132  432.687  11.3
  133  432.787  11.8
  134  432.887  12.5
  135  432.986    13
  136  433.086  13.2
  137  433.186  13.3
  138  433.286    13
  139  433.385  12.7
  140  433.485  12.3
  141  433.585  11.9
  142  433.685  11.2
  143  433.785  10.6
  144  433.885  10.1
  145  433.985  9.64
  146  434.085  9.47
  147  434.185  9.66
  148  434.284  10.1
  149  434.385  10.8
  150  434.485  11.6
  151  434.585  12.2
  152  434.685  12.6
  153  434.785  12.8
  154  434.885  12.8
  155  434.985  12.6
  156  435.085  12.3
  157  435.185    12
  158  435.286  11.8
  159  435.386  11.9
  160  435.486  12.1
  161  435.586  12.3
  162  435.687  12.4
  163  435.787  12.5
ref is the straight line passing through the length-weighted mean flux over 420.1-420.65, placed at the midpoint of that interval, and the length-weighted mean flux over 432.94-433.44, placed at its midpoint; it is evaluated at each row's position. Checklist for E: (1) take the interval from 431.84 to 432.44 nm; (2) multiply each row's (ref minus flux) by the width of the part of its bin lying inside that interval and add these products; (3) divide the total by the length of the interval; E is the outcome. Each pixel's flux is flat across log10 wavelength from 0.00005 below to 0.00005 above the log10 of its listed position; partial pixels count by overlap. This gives -0.3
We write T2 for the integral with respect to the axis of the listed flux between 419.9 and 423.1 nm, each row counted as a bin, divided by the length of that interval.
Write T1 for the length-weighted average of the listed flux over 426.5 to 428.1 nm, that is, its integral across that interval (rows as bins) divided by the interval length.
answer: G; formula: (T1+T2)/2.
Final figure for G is 11.4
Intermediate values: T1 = 11.0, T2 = 11.8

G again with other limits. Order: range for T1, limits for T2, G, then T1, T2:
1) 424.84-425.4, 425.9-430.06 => 10.8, 10.9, 10.8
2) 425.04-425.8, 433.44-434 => 11.1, 11.2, 11.0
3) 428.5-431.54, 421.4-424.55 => 10.4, 9.4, 11.5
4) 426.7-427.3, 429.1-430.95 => 9.9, 10.6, 9.1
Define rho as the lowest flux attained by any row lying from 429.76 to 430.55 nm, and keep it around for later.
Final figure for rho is 7.97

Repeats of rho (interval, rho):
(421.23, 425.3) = 9.46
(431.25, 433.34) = 9.15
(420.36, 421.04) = 11.4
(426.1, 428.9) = 9.63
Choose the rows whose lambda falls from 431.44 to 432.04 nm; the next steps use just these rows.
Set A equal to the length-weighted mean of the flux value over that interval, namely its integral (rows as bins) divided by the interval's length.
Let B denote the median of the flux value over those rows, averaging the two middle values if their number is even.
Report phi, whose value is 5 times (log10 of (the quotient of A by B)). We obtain -0.066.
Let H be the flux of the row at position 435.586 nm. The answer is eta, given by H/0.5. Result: 24.6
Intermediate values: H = 12.3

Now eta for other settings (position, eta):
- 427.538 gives 20.8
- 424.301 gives 23.4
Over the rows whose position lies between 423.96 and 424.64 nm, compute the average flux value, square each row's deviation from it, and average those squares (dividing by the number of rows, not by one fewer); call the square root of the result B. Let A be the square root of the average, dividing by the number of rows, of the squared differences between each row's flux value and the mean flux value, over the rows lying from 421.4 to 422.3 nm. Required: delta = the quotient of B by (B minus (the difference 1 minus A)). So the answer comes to -0.63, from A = 0.18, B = 0.31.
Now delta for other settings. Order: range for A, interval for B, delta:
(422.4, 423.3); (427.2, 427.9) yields 1.14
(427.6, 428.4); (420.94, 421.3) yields -0.18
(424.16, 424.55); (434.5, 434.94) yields -0.44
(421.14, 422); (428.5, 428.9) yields -0.40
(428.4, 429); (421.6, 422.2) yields -0.28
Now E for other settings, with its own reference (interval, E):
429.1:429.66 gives 1.8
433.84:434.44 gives 3.2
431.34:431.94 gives 0.6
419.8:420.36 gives 0.3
